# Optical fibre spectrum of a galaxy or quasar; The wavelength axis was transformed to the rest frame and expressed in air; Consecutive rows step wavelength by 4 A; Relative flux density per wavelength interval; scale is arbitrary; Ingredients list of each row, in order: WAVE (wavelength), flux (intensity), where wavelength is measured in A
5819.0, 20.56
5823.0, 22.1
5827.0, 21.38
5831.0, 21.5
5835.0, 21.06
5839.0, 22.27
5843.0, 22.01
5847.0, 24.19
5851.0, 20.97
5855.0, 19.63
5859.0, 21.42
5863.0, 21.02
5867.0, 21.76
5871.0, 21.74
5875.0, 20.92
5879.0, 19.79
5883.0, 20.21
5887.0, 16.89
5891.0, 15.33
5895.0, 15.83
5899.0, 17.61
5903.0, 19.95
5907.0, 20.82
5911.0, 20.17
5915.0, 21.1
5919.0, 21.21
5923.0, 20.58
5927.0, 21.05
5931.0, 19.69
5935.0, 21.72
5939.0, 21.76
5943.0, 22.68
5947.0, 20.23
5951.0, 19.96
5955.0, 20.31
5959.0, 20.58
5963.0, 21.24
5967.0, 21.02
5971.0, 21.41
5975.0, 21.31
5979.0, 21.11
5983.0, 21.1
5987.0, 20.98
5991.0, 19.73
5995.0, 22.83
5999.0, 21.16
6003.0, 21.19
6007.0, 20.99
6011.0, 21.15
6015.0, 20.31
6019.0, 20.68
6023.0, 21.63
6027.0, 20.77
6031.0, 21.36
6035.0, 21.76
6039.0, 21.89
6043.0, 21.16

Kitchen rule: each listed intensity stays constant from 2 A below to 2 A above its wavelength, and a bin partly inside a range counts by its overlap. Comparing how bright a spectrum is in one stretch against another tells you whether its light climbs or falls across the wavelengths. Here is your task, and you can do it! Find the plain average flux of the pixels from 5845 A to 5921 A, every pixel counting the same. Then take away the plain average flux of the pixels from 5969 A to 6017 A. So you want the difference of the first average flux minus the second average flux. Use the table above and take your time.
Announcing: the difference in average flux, -1.1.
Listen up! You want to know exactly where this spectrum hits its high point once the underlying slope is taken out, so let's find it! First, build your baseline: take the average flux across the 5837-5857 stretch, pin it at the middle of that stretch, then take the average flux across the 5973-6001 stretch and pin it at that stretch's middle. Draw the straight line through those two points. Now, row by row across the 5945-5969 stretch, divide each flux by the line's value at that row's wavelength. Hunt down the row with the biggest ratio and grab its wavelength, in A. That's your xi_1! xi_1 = 5963.0 A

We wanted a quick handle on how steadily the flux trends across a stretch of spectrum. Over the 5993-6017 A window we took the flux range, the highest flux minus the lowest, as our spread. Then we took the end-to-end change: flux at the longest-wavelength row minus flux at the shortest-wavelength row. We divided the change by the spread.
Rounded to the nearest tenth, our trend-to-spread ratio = -1.0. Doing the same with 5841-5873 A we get -0.1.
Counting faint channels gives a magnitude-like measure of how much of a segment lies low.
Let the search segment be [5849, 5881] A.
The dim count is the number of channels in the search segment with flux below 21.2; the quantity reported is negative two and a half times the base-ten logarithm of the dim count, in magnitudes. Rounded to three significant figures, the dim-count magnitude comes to -1.75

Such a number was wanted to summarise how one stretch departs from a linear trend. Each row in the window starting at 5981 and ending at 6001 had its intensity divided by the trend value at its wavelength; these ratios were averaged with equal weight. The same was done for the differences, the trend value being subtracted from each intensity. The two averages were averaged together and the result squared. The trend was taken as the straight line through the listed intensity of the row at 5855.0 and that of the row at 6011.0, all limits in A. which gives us 0.4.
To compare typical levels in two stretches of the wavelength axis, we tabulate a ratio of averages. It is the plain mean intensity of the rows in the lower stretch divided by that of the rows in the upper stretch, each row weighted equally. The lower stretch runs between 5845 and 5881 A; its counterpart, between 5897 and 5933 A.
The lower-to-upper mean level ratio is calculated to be 1.05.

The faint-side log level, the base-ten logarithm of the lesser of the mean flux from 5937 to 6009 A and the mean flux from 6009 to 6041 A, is 1.32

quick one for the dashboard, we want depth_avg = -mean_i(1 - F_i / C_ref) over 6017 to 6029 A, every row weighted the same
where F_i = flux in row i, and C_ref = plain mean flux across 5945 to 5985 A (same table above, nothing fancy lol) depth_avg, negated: 0.010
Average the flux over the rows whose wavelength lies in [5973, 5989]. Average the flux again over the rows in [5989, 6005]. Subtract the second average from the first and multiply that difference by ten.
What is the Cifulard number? -1.0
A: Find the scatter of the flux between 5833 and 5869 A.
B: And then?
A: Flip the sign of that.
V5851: -1.2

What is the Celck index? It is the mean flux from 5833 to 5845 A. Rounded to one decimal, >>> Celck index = 21.8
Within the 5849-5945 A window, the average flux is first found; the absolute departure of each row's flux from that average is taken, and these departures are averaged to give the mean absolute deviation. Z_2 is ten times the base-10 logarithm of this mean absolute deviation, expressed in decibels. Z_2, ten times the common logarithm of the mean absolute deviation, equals 1.4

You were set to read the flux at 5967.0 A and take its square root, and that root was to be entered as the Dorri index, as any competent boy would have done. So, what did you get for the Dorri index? 4.58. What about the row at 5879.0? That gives 4.45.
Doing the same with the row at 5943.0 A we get 4.76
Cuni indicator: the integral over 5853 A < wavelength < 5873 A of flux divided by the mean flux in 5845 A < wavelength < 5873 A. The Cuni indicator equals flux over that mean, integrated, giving 19.6 A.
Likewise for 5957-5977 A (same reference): 19.6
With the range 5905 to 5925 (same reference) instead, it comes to 19.3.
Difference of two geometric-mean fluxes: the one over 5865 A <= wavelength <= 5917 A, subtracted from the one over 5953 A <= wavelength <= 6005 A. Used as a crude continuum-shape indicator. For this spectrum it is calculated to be 1.8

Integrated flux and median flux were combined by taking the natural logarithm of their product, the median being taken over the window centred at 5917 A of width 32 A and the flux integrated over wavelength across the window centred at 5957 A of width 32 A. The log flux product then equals 9.54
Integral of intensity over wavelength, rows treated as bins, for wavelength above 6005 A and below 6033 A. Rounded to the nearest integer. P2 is 588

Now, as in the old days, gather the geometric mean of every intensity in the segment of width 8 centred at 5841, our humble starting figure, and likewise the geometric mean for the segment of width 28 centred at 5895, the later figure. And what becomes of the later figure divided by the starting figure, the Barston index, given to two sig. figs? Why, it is 0.81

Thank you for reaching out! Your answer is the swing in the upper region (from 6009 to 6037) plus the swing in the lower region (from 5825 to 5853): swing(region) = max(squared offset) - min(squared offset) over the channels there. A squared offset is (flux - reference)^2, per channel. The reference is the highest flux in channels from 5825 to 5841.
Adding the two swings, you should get 7.3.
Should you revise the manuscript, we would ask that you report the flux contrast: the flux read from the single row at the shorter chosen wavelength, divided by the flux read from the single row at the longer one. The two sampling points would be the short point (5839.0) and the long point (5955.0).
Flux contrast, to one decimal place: 1.1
